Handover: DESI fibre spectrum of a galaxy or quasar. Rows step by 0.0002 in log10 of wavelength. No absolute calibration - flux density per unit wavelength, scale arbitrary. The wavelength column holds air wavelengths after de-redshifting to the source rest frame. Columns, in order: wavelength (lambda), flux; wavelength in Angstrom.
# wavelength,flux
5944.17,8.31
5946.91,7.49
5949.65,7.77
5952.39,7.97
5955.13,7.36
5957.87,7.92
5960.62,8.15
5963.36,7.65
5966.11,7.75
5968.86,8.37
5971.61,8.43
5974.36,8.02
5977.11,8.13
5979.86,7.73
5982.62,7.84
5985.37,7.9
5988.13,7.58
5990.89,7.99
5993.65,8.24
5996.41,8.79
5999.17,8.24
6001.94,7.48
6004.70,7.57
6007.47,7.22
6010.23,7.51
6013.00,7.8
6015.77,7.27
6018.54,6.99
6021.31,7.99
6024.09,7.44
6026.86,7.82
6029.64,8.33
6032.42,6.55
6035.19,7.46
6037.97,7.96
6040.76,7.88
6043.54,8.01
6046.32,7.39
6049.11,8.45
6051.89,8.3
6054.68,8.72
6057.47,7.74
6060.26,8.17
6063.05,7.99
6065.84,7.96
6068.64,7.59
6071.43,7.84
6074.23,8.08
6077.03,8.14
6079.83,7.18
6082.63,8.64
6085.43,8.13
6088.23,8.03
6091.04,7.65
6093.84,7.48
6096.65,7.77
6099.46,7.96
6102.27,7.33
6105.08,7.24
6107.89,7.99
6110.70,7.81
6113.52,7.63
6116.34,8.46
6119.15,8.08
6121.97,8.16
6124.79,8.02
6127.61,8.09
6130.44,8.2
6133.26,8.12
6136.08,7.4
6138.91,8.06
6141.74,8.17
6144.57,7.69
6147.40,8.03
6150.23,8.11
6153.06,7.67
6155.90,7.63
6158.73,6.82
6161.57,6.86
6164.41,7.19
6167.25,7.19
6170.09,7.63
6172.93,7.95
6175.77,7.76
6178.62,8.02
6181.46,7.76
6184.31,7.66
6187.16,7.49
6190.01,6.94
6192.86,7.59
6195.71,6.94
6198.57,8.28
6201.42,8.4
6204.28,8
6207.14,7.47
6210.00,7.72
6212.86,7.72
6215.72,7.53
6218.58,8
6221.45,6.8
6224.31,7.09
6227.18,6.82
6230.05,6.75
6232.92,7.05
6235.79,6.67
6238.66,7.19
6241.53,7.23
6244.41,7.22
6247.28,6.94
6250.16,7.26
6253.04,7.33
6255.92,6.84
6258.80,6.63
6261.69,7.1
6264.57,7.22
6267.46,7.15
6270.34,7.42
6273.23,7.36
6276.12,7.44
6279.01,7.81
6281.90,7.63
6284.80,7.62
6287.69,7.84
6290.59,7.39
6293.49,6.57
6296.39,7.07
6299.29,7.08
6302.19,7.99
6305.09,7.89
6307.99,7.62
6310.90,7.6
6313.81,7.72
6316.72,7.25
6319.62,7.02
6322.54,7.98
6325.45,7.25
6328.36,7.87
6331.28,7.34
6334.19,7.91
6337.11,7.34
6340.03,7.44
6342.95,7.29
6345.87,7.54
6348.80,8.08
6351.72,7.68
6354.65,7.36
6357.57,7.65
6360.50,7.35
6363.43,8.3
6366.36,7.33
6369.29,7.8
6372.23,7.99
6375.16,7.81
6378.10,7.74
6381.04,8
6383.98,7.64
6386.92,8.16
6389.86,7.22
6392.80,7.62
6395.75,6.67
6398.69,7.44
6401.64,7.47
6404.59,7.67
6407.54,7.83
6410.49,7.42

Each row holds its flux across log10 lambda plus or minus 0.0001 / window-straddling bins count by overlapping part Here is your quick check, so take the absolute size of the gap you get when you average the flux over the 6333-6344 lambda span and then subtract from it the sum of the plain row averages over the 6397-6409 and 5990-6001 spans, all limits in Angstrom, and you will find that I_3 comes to 8.4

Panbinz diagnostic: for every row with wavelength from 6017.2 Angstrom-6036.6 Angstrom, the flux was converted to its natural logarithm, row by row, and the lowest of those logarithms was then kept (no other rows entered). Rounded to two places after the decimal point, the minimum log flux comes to 1.88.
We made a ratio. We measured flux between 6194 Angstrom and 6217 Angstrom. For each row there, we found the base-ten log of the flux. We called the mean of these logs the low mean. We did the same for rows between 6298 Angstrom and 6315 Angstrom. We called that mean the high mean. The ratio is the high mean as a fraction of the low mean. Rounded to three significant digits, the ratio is 0.994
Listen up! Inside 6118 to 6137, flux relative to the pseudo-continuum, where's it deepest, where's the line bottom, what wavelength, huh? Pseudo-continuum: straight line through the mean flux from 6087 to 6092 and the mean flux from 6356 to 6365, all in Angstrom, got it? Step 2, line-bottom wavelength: 6136.08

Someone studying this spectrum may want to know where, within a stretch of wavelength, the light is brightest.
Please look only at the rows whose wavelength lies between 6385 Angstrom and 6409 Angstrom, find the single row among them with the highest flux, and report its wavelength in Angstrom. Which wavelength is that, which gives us 6386.92 Angstrom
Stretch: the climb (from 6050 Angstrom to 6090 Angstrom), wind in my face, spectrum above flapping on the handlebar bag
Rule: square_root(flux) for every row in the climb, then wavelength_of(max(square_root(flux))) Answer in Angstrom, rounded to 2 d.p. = 6054.68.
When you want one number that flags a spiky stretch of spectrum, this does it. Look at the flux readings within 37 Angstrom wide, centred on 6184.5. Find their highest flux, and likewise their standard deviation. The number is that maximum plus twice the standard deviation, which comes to 9.3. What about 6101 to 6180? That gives 9.3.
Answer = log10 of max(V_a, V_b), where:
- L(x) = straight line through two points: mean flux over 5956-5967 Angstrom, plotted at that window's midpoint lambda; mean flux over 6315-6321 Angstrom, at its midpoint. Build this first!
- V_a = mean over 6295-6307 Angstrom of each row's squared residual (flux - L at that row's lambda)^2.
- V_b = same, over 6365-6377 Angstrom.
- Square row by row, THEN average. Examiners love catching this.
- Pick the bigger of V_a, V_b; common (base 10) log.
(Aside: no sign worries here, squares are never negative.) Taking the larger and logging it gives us -0.3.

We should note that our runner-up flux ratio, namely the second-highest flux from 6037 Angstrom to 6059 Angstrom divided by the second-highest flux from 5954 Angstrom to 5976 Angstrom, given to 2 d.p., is 1.01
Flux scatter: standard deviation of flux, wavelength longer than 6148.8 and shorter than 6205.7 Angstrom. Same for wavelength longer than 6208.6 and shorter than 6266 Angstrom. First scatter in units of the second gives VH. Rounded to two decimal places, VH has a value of 1.27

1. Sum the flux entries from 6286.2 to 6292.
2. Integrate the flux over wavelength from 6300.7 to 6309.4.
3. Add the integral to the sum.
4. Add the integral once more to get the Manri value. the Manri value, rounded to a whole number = 152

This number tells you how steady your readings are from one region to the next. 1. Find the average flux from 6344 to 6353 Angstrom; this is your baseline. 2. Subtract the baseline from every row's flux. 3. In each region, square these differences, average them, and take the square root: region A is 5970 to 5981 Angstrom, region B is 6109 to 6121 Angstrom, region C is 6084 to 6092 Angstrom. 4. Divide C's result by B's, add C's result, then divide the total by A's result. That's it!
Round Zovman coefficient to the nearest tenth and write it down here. 2.4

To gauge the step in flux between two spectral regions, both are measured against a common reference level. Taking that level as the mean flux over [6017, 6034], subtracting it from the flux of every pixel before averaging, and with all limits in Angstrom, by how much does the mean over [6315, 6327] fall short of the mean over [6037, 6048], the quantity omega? 0.43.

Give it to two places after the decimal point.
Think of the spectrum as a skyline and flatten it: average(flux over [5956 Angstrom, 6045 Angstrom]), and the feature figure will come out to 7.81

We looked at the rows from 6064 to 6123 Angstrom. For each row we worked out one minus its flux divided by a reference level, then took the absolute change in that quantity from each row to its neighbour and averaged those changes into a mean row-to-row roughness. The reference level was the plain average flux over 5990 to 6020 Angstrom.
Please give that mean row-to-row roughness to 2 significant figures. 0.052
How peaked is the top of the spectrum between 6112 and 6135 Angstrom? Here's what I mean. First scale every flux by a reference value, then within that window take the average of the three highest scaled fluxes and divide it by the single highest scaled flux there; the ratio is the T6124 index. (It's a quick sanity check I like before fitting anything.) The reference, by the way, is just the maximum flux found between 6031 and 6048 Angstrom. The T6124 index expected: 0.978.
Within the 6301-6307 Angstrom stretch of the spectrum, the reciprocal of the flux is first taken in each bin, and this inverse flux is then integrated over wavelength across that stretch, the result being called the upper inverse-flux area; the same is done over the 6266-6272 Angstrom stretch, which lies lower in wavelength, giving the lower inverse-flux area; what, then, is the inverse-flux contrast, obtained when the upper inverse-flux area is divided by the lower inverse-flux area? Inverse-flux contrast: 0.92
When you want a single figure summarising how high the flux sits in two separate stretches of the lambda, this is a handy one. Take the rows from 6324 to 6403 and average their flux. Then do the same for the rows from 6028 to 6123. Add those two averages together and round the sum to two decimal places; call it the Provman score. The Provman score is 15.49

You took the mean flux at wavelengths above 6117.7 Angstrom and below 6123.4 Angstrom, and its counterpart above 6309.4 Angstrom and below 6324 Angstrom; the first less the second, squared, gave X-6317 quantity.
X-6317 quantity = 0.4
